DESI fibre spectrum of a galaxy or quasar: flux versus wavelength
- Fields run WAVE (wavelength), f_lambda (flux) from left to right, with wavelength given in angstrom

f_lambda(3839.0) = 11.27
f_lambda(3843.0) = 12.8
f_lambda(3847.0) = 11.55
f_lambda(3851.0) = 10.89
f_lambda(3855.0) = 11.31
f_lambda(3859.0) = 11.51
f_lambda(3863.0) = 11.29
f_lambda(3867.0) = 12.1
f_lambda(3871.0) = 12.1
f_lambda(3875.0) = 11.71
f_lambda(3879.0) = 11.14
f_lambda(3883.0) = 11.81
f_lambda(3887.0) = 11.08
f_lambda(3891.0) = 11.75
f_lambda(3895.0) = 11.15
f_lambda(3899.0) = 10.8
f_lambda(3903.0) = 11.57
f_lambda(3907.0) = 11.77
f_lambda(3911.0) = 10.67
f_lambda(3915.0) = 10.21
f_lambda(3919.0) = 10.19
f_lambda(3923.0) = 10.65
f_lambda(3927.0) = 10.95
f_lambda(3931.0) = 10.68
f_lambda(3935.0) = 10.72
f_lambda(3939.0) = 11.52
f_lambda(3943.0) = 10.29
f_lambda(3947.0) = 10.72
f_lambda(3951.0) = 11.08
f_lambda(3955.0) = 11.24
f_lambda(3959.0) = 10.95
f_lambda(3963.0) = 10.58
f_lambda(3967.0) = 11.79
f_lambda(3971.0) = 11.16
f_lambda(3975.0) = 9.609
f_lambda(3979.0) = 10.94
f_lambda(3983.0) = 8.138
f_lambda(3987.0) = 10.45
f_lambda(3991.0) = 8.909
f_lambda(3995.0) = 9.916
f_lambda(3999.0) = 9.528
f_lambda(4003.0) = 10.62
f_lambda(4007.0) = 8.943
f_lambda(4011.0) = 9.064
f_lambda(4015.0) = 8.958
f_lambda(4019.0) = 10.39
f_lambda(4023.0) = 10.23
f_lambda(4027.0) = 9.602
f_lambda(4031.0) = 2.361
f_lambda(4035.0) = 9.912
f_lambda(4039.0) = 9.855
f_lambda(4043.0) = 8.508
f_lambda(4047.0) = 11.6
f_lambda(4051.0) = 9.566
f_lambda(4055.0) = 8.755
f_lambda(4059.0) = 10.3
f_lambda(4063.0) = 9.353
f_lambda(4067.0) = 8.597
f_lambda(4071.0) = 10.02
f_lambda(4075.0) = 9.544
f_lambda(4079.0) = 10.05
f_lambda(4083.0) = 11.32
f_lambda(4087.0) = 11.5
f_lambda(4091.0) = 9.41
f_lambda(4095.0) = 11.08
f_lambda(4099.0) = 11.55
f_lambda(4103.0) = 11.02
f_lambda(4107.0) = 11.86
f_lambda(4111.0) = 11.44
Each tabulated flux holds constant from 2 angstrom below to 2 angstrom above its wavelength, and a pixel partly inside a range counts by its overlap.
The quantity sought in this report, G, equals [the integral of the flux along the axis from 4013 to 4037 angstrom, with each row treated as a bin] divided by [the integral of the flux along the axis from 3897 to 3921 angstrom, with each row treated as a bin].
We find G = 0.79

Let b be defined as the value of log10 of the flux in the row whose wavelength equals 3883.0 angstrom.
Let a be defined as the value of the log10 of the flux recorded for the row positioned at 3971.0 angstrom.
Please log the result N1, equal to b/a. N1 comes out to 1.02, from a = 1.05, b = 1.07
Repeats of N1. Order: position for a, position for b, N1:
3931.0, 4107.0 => 1.04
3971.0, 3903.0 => 1.01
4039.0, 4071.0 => 1.01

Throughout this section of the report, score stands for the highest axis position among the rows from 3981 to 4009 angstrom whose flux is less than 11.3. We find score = 4007.0 angstrom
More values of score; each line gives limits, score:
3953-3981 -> 3979.0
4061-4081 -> 4079.0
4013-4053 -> 4051.0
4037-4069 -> 4067.0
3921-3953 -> 3951.0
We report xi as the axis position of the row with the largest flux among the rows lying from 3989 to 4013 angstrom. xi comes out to 4003.0 angstrom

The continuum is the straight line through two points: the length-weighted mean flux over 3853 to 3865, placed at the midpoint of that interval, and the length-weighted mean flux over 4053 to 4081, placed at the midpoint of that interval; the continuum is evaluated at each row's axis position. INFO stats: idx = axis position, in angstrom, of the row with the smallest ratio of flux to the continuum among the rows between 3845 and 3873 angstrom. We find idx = 3851.0 angstrom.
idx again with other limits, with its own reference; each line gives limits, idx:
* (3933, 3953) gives 3943.0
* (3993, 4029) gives 4007.0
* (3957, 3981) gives 3975.0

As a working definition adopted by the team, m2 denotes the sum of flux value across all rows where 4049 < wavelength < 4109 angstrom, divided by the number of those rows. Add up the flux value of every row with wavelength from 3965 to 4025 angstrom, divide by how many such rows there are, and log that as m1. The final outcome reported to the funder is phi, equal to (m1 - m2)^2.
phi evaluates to 0.1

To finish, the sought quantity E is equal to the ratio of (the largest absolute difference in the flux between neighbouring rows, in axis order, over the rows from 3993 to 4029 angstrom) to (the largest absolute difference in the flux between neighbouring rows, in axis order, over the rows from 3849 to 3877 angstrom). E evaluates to 2.07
